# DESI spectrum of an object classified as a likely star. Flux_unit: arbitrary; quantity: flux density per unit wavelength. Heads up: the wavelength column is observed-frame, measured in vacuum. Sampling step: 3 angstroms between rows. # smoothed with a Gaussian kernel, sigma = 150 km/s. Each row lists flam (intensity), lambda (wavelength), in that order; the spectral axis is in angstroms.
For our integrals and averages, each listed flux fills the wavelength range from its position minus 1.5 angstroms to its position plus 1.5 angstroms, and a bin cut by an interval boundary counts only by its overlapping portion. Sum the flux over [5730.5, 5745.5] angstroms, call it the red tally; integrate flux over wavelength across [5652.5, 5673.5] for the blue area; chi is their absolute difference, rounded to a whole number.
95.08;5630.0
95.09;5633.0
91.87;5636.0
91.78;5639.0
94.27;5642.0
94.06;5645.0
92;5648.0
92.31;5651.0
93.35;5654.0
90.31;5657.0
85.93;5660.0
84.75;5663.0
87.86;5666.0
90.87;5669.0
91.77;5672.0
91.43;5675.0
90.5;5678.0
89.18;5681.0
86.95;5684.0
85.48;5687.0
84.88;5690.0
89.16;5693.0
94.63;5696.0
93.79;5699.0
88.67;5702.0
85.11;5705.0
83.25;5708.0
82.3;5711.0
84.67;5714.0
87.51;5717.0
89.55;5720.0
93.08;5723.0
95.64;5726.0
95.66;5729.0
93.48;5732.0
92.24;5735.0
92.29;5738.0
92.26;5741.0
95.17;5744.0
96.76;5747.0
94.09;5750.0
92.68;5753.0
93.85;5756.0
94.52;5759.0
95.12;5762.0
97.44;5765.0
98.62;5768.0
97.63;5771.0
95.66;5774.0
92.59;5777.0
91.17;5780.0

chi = 1409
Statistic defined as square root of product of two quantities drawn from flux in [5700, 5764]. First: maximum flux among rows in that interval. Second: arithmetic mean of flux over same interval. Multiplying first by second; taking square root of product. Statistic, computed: 94.0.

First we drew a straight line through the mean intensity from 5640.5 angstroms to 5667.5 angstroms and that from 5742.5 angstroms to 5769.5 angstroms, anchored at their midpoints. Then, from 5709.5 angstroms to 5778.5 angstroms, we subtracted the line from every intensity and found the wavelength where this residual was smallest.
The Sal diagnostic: 5711.0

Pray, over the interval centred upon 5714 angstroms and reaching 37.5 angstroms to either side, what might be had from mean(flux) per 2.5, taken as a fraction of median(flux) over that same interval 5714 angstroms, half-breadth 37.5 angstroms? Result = 0.399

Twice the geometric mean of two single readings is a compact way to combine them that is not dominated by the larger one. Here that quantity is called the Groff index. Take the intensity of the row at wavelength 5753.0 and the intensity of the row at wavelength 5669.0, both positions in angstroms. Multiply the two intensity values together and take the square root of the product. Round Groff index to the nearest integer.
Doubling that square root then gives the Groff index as 184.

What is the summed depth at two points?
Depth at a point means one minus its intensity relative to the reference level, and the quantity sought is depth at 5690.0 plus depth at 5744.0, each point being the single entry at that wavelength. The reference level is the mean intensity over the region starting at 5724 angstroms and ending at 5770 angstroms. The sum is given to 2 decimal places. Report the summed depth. 0.10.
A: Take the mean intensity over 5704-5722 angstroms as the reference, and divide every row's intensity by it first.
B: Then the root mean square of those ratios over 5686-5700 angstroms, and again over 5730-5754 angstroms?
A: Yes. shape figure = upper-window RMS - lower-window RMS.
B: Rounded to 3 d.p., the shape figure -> 0.046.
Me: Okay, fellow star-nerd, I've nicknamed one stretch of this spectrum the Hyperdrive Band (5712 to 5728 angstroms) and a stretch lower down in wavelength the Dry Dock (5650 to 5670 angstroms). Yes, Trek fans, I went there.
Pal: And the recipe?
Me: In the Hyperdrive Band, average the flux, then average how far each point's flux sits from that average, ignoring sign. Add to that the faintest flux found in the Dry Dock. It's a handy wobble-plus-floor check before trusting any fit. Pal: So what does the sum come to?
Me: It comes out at 88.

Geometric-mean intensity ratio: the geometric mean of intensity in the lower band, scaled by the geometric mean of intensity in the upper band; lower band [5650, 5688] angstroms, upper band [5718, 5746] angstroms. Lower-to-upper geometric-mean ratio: 0.96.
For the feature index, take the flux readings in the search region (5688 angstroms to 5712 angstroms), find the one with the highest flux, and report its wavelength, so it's 5696.0 angstroms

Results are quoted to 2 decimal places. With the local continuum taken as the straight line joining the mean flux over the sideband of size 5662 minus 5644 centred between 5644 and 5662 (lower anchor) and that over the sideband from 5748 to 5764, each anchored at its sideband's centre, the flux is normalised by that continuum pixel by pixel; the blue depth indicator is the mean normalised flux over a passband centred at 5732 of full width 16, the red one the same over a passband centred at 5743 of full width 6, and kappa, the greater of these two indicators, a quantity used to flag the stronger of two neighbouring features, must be 1.00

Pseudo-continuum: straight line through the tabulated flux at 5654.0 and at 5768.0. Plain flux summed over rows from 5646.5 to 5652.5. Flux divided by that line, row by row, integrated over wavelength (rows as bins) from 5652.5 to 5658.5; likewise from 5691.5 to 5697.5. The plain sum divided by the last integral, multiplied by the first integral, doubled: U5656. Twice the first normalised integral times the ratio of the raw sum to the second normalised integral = 375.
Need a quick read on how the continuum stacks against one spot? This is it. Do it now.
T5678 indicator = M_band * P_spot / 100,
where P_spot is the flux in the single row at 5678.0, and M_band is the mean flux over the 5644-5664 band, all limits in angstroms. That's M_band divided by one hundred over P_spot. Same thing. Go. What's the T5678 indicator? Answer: 82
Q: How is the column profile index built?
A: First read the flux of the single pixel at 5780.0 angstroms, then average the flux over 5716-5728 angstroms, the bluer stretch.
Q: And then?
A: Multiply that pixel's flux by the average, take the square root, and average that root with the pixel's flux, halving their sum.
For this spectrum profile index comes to 91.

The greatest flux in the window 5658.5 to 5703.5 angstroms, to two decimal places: 94.63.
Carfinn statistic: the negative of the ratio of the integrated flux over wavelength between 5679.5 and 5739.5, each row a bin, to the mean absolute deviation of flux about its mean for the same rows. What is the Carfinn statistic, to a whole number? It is -1491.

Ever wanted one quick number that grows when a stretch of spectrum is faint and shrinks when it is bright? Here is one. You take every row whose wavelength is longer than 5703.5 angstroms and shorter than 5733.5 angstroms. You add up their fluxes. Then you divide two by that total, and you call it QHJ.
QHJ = 0.0022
